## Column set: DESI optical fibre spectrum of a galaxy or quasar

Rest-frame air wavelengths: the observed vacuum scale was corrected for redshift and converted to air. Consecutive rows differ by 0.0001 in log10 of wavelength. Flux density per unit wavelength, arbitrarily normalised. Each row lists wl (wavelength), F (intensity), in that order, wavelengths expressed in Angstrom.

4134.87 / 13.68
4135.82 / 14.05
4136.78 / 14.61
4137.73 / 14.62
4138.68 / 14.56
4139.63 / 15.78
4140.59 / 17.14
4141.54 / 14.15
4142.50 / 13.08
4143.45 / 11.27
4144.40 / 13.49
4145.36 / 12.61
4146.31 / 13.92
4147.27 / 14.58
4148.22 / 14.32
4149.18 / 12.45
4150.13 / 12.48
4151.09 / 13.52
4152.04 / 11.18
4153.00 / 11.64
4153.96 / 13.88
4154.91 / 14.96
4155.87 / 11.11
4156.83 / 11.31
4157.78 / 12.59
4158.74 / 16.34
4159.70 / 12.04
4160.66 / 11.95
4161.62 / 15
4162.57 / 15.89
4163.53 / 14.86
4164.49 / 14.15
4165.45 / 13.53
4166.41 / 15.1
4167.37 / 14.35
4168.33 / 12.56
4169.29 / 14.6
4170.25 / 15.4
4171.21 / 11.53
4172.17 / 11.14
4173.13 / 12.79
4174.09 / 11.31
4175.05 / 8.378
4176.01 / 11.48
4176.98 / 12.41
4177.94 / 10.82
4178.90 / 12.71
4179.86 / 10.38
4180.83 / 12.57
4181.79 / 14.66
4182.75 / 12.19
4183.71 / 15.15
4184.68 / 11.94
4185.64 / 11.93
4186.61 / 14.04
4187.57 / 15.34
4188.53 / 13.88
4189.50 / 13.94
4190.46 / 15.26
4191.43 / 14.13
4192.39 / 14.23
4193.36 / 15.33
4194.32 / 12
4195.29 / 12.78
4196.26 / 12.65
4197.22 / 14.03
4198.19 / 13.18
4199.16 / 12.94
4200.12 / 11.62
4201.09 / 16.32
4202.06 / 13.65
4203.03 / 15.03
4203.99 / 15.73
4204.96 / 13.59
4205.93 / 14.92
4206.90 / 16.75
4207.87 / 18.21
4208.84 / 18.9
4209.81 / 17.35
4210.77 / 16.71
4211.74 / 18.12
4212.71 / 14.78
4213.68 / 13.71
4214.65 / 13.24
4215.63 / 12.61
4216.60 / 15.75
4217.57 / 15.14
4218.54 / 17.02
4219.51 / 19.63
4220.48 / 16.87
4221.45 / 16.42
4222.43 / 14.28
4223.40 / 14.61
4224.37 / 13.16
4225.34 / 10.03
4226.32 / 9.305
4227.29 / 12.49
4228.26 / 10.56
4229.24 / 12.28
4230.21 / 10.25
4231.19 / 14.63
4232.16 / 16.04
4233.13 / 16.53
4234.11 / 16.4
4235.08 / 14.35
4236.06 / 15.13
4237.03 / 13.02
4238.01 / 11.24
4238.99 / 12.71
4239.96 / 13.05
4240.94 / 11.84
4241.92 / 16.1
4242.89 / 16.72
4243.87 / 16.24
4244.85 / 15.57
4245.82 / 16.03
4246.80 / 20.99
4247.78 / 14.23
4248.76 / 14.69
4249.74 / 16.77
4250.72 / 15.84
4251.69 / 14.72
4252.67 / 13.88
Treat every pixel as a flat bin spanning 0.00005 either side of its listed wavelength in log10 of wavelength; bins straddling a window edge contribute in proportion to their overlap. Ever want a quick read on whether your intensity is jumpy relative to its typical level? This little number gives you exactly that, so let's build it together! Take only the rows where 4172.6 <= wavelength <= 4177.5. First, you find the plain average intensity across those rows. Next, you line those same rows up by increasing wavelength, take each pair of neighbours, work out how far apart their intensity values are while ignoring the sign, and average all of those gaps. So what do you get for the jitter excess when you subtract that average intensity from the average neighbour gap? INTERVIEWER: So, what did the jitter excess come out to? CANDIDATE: -9.2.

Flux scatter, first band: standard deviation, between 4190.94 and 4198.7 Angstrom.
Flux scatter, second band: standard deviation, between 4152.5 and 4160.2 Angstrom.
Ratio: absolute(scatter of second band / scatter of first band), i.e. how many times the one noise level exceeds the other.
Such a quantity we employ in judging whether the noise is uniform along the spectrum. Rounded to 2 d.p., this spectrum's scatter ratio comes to 1.76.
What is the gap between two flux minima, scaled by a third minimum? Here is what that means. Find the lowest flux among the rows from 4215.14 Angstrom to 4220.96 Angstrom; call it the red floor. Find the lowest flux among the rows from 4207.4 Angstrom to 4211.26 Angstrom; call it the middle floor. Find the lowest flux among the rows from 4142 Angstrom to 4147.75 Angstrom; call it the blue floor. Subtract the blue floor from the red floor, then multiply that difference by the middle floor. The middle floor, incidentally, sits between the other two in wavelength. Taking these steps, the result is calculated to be 22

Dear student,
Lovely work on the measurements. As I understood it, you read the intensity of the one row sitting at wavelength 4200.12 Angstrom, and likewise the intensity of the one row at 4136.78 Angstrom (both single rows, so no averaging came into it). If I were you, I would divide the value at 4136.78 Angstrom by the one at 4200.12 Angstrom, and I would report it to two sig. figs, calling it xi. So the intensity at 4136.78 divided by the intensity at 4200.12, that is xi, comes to 1.3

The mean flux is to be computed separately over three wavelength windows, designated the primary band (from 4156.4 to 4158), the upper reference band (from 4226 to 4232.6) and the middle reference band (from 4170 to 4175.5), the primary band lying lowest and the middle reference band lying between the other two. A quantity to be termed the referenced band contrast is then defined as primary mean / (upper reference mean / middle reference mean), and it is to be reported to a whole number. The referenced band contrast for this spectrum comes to 11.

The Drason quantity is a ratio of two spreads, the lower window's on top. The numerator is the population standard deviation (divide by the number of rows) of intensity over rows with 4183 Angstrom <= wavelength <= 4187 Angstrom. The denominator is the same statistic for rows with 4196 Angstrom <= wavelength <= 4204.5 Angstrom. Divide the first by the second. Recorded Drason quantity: 1.0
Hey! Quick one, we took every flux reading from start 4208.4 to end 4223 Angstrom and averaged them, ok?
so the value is 16.0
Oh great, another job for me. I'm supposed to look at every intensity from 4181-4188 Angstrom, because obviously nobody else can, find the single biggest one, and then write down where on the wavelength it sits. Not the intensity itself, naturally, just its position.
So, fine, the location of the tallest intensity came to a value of 4187.57 Angstrom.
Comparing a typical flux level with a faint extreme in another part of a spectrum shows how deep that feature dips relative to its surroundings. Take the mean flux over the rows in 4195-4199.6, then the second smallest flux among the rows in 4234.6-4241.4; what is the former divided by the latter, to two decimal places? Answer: 1.11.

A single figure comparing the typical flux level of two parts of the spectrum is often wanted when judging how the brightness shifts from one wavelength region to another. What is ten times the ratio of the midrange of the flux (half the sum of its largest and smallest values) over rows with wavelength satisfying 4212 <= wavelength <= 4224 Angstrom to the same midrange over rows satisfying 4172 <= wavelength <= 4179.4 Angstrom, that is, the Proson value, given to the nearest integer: 15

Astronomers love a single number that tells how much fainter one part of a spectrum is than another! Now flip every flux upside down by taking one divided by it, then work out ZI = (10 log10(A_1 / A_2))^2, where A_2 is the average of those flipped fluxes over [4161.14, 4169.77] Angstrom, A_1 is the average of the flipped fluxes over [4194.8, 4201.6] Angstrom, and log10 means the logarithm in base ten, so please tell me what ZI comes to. 0.13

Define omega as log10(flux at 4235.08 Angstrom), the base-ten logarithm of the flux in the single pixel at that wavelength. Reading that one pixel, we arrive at 1.16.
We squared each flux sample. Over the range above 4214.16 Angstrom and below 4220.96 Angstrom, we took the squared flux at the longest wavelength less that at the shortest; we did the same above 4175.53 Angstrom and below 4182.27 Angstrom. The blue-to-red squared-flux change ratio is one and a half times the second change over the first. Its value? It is 1.1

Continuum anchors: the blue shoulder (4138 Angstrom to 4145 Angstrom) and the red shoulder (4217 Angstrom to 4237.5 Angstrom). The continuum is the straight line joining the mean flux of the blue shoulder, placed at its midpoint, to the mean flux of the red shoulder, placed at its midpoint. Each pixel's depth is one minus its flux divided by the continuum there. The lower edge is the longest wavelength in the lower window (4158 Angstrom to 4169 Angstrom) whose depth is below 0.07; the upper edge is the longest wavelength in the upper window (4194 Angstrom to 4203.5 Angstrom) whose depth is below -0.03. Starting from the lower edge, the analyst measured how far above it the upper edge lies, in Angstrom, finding 35.7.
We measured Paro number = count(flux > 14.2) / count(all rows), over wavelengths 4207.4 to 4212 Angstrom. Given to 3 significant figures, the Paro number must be 1.00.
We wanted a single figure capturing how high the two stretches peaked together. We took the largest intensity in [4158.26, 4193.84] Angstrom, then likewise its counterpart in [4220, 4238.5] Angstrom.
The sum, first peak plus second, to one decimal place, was 33.2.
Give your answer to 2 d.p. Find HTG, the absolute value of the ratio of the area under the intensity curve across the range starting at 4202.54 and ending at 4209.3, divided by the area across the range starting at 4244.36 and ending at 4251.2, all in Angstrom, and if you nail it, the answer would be 0.98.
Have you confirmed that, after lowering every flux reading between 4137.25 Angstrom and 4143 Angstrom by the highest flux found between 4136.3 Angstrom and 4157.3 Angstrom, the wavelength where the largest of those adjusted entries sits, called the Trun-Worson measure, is 4140.59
